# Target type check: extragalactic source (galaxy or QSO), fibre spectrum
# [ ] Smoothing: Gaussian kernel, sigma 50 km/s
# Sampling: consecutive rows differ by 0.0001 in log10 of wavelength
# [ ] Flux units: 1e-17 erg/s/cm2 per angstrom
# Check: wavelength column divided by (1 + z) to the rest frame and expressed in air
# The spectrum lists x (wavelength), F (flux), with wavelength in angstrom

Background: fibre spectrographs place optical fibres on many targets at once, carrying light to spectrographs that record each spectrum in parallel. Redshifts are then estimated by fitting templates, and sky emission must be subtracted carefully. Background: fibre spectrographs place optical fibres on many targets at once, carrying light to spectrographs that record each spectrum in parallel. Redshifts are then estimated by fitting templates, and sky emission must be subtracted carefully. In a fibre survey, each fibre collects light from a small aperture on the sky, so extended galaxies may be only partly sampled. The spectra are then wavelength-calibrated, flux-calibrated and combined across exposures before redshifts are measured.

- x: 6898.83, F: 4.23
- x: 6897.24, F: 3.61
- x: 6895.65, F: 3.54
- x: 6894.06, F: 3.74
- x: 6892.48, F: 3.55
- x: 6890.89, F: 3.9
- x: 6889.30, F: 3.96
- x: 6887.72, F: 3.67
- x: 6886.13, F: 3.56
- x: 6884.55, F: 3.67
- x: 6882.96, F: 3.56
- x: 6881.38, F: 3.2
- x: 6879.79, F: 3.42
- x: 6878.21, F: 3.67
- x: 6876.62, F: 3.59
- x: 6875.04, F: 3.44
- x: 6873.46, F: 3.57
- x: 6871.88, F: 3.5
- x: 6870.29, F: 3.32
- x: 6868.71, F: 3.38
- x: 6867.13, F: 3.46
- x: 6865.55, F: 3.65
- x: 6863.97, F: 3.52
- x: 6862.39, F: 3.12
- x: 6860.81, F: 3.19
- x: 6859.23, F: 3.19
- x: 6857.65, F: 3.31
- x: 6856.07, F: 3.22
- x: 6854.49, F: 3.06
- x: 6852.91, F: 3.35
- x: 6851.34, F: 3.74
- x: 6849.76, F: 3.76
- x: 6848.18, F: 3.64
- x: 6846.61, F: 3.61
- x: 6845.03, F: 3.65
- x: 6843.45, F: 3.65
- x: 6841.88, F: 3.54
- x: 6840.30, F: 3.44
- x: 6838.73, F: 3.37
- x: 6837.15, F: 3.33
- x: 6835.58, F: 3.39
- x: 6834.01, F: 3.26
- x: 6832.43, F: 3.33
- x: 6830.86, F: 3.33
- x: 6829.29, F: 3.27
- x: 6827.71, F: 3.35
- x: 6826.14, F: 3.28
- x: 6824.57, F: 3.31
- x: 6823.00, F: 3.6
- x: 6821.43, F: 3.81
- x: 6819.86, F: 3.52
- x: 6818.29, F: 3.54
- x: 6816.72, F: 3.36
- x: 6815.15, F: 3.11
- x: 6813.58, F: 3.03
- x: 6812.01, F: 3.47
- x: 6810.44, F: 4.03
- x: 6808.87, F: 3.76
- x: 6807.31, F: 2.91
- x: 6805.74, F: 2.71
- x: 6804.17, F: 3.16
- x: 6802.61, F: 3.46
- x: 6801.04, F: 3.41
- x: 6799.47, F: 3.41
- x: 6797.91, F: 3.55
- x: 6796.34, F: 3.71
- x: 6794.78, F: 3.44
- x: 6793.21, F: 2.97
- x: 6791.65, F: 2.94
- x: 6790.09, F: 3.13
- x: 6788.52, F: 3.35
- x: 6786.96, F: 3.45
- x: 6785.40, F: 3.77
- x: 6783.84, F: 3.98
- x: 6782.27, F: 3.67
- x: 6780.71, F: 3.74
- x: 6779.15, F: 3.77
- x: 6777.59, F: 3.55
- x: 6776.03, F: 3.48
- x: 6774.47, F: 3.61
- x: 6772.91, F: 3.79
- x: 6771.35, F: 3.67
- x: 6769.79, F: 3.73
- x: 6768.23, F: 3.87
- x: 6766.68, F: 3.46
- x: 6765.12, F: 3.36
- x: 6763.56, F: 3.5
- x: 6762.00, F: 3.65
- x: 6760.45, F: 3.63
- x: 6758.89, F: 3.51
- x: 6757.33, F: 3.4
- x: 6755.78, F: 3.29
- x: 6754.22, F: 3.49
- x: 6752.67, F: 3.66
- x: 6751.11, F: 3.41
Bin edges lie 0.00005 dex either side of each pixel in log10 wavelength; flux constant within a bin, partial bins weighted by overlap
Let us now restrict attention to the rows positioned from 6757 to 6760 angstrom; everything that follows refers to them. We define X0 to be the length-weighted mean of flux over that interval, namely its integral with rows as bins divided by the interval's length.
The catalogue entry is 3.47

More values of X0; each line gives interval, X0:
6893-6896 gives 3.65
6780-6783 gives 3.71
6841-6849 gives 3.62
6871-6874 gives 3.52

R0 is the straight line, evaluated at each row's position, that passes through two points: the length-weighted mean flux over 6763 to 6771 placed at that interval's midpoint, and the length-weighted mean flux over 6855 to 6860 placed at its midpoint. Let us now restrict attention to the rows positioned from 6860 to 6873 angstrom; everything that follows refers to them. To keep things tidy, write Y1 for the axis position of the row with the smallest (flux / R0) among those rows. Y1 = 6862.39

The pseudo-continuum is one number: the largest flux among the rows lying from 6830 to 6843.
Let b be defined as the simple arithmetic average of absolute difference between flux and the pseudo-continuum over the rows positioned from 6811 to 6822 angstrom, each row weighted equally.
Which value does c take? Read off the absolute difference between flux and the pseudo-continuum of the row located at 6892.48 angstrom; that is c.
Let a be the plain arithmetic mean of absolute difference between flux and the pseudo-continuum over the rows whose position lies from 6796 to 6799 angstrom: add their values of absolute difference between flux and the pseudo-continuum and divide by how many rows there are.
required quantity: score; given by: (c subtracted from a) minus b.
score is -0.13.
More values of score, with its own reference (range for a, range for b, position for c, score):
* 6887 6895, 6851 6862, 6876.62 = -0.13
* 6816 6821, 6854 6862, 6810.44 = -0.77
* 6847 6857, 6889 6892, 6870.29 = -0.36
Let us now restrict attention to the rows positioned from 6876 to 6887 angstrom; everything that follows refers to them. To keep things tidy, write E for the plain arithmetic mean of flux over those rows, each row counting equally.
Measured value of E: 3.52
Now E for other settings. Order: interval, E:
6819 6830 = 3.45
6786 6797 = 3.28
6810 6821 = 3.44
